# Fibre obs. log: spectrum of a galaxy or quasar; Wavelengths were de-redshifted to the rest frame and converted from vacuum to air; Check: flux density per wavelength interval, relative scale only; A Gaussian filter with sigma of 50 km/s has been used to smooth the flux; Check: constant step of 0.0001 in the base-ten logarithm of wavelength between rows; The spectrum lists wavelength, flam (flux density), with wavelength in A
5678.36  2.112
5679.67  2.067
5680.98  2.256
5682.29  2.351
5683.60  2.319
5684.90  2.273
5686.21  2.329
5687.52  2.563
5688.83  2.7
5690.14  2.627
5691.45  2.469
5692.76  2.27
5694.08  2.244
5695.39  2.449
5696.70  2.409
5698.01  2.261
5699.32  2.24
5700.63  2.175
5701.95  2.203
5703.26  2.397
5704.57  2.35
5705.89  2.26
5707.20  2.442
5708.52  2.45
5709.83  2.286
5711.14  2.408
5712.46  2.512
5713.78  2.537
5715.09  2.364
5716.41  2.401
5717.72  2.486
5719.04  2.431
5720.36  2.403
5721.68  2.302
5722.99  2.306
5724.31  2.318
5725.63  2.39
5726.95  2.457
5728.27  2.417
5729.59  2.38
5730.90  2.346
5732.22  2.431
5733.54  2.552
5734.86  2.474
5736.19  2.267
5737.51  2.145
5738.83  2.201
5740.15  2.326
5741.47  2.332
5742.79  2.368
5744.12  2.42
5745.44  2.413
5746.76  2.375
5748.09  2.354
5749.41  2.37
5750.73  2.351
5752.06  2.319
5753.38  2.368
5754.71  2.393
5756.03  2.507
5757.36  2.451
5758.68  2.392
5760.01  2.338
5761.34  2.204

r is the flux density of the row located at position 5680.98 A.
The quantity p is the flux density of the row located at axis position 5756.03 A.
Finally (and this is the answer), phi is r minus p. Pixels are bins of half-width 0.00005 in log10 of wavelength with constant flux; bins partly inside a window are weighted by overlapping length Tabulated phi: -0.25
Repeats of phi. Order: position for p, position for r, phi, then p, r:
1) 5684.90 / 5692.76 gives 0.00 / 2.273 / 2.27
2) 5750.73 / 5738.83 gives -0.15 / 2.351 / 2.201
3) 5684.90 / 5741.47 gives 0.06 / 2.273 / 2.332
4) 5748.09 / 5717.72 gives 0.13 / 2.354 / 2.486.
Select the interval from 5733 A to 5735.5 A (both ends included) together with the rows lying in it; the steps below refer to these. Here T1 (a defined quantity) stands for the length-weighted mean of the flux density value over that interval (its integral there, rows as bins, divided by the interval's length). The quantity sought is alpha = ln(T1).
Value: 0.921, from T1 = 2.51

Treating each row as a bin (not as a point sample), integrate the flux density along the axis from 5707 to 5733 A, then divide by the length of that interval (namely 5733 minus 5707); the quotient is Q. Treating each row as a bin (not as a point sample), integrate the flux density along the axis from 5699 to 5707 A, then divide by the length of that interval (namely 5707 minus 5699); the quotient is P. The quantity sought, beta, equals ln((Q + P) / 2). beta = 0.851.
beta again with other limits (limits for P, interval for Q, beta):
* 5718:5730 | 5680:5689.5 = 0.869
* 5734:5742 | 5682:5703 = 0.847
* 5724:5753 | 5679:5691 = 0.866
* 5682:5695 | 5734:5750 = 0.866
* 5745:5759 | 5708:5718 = 0.880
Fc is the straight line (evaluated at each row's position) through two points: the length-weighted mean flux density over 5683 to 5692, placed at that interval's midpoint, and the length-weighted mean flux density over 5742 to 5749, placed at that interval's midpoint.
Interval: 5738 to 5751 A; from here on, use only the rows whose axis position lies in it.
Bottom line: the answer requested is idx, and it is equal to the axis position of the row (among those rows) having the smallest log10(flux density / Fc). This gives 5738.83 A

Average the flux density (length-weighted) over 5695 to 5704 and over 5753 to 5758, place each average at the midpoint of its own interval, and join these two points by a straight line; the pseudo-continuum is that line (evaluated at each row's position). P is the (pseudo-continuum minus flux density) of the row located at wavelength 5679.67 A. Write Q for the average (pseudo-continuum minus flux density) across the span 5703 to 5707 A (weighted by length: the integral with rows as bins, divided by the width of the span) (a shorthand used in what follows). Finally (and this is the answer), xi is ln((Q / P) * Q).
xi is -6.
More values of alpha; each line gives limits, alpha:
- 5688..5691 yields 0.972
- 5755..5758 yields 0.904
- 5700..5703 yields 0.795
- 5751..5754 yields 0.852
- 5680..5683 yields 0.822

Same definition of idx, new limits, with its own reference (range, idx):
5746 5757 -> 5752.06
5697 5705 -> 5700.63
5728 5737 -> 5736.19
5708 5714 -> 5709.83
